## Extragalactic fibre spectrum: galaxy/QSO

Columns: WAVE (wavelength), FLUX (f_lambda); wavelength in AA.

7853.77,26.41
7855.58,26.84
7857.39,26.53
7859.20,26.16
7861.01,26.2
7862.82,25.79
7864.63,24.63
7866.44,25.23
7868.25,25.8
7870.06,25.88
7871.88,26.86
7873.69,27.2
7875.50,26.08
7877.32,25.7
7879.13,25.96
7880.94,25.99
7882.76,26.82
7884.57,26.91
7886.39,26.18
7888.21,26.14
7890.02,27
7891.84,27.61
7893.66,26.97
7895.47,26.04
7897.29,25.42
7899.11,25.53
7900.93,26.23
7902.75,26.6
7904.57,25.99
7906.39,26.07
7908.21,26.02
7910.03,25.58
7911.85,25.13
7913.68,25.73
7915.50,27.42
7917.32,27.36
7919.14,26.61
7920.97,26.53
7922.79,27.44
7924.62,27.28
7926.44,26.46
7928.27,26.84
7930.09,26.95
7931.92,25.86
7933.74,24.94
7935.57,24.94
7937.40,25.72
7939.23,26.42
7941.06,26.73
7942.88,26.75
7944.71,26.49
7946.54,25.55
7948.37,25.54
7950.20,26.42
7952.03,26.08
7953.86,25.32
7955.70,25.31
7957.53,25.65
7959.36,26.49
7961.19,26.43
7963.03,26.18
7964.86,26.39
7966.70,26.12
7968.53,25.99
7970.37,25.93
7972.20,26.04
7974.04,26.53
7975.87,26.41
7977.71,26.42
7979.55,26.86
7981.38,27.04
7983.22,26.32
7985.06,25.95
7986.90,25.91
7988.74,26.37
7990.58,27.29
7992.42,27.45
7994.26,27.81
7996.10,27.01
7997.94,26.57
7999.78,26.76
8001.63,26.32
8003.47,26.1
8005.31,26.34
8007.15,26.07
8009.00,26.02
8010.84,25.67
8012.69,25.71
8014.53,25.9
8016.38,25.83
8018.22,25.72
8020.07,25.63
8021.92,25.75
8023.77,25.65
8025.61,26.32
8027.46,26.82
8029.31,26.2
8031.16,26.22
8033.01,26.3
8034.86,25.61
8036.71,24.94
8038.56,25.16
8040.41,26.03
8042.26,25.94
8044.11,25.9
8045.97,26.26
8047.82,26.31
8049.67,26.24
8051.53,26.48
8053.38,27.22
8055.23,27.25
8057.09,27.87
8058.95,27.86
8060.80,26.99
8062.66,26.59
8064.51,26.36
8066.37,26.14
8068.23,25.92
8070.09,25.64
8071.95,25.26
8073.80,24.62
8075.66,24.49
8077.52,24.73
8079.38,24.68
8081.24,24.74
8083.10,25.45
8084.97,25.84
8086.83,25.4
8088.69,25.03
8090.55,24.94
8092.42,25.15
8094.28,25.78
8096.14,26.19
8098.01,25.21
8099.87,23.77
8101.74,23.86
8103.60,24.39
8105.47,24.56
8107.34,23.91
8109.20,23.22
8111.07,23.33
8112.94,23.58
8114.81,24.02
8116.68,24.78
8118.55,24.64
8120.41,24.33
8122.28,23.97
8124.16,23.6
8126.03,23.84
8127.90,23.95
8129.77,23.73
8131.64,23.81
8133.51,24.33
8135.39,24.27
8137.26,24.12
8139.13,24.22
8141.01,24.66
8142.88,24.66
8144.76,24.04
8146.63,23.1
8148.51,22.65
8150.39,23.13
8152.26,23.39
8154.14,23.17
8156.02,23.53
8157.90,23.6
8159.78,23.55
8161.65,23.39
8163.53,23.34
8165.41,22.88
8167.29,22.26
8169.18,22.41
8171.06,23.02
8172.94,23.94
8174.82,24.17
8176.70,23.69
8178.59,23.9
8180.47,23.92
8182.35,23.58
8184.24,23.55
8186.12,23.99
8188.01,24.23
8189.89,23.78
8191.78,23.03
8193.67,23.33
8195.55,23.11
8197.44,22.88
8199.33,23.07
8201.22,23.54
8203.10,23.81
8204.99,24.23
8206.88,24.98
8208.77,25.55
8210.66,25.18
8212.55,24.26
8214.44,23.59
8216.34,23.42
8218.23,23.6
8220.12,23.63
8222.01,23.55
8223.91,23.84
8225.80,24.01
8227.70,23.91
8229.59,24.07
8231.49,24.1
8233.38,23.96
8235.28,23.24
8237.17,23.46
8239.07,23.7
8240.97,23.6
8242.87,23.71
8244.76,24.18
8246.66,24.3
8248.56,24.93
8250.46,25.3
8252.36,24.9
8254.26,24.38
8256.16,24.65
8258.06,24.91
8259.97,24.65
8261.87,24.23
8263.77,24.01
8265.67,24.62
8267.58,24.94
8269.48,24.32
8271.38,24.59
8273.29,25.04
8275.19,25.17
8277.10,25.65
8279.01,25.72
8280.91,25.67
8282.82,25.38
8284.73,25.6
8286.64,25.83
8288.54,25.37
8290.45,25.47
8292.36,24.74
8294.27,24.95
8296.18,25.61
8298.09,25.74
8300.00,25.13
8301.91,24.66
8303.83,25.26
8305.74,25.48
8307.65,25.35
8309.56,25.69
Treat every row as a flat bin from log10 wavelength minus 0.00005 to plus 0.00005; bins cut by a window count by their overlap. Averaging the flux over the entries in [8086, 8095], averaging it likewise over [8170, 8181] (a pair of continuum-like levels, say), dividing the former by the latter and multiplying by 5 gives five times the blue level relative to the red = 5.3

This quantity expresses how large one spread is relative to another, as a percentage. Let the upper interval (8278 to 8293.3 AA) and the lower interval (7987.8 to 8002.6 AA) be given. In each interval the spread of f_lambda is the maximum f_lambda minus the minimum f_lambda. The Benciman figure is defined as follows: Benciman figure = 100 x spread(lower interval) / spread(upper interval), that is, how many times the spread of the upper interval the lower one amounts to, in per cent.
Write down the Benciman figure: 137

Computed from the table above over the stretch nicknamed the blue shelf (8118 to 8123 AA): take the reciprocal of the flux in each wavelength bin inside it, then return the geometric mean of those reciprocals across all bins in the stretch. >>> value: 0.0411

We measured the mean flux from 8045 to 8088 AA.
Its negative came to -26.0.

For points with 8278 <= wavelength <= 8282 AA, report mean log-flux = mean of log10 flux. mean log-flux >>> 1.41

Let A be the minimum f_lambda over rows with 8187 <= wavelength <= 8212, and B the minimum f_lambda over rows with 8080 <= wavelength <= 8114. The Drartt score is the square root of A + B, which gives 6.79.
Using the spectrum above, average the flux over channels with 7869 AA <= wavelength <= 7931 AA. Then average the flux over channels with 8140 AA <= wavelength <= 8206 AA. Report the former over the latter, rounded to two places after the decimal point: 1.12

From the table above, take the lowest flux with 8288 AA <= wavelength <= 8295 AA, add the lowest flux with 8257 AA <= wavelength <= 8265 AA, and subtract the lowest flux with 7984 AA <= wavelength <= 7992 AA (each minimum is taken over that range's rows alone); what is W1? 22.8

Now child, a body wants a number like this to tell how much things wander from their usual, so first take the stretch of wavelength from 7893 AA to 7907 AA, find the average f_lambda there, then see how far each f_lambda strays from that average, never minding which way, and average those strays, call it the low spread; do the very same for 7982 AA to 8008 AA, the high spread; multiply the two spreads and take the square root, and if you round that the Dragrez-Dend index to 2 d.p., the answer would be 0.42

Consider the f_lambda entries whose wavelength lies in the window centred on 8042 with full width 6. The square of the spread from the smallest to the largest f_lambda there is 0.02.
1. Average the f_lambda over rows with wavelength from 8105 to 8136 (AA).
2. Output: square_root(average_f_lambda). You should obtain 4.90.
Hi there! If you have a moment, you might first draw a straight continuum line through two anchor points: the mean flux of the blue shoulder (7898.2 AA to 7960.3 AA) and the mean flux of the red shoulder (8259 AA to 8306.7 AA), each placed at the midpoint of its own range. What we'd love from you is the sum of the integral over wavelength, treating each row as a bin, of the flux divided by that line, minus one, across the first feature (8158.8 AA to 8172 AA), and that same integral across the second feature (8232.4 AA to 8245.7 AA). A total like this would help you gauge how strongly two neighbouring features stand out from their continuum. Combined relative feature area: -2.1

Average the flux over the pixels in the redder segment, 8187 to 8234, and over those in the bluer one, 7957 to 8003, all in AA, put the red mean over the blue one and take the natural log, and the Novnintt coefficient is -0.104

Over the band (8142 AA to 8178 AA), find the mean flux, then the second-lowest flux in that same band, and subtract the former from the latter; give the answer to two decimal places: -0.95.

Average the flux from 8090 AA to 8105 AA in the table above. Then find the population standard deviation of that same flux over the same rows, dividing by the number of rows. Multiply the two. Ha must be 20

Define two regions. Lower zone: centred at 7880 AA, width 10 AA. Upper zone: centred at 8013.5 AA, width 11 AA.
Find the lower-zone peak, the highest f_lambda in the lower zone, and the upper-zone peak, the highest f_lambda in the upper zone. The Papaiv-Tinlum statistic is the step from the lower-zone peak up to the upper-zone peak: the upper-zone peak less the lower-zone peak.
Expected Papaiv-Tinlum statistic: -0.9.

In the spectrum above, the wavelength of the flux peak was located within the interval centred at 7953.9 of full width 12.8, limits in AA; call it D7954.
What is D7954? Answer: 7959.36 AA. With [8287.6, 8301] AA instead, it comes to 8298.09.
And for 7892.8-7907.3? 7893.66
